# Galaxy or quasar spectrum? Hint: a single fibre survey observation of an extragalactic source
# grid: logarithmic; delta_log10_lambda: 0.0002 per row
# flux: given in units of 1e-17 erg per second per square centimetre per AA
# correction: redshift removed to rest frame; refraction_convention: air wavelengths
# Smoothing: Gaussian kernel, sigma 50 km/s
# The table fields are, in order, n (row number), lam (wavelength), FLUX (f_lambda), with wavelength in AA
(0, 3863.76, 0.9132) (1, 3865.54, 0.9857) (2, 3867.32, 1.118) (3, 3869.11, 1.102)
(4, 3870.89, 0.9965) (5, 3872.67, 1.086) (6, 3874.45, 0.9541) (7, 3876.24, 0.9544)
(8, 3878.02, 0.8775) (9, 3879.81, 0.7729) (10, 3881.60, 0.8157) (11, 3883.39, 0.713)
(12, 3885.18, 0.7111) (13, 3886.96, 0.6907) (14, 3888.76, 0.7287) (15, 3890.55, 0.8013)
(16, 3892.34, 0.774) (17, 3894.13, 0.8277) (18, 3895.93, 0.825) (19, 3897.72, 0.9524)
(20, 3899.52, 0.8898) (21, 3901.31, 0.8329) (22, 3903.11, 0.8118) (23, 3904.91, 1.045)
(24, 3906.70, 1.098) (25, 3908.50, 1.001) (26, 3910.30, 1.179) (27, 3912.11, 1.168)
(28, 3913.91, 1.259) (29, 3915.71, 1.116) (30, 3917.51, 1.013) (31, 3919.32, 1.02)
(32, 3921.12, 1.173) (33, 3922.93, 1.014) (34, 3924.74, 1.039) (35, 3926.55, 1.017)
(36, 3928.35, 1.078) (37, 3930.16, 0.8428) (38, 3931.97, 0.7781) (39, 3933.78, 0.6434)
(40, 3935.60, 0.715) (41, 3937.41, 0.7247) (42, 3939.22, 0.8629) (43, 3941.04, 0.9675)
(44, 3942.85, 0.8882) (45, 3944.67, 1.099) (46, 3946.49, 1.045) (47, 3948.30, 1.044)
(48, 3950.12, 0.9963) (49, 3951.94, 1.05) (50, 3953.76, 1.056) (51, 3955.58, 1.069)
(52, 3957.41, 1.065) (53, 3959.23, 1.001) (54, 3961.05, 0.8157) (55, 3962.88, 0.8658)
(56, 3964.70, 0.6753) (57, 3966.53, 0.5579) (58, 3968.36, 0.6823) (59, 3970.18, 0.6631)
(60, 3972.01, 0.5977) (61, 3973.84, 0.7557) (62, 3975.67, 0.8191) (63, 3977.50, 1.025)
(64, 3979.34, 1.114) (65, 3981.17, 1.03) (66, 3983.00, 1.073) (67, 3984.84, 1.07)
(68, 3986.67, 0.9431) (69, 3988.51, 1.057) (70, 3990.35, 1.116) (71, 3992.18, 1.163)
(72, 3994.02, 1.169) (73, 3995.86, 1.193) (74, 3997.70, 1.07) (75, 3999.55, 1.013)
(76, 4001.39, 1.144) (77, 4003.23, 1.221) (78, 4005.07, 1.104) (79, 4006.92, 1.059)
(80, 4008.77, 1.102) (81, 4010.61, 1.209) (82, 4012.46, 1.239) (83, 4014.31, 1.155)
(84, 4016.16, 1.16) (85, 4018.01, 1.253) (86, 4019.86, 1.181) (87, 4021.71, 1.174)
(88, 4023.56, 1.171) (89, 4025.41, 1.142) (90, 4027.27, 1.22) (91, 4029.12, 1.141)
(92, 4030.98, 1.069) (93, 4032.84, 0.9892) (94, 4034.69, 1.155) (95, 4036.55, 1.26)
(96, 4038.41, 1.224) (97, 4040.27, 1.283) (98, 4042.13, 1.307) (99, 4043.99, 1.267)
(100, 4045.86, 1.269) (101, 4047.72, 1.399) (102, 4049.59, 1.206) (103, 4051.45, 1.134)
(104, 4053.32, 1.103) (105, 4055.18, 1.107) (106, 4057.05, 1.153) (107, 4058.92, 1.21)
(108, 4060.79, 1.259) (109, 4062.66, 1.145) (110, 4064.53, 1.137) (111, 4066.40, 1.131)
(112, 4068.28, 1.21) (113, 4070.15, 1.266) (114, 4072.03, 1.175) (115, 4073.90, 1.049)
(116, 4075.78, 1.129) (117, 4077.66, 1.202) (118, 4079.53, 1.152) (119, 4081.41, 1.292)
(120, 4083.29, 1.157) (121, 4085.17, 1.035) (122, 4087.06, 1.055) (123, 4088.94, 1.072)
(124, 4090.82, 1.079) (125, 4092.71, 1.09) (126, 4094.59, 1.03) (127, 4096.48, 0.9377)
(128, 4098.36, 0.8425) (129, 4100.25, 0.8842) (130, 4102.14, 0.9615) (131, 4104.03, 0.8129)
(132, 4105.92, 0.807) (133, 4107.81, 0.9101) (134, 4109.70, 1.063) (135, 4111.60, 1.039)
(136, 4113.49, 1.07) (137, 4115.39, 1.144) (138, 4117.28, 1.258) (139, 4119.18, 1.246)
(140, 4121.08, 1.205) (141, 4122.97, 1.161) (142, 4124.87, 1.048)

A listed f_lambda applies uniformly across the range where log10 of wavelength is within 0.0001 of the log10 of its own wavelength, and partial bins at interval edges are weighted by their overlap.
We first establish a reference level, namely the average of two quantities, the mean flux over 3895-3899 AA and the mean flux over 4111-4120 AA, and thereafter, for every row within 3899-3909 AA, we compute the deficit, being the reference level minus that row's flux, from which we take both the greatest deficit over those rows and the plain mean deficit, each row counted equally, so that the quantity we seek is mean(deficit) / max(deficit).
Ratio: 0.4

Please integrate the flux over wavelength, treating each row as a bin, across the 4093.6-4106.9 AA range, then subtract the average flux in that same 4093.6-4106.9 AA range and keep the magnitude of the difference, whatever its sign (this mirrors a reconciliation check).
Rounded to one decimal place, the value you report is 11.0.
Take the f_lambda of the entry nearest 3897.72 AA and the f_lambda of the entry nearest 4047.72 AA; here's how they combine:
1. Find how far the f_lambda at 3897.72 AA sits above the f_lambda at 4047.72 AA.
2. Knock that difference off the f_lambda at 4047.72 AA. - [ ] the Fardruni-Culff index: 1.8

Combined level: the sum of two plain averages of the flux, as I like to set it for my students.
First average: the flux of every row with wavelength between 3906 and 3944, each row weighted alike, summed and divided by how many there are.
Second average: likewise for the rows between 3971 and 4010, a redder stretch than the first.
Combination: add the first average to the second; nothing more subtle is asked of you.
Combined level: 2.02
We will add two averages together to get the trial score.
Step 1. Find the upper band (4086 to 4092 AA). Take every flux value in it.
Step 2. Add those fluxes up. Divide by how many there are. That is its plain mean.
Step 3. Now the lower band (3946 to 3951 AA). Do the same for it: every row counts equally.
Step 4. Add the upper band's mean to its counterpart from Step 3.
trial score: 2.10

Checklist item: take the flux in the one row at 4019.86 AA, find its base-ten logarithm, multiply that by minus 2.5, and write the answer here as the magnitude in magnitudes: -0.18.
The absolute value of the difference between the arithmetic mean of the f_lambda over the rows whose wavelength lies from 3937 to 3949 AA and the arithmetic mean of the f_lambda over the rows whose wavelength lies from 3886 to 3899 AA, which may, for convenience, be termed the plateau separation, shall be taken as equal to 0.15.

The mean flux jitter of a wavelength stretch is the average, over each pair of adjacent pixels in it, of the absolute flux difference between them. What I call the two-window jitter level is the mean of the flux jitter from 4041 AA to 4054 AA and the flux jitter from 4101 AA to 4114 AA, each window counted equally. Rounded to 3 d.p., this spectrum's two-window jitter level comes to 0.078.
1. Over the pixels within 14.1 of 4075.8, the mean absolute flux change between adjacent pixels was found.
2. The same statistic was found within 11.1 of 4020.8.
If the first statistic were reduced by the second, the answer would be 0.021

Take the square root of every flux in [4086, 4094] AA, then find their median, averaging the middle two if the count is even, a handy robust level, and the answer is 1.04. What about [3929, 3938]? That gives 0.85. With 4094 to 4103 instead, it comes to 0.97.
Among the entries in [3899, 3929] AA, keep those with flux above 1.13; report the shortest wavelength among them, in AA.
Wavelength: 3910.30 AA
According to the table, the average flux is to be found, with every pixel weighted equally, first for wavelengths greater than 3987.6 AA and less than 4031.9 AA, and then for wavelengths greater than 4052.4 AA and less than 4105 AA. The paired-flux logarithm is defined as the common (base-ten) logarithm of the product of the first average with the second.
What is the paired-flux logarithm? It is 0.10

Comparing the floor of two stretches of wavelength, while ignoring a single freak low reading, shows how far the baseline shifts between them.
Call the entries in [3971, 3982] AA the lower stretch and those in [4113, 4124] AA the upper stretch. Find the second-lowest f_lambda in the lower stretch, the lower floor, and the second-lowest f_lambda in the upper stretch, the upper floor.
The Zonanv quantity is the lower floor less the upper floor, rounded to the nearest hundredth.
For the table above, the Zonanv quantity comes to -0.39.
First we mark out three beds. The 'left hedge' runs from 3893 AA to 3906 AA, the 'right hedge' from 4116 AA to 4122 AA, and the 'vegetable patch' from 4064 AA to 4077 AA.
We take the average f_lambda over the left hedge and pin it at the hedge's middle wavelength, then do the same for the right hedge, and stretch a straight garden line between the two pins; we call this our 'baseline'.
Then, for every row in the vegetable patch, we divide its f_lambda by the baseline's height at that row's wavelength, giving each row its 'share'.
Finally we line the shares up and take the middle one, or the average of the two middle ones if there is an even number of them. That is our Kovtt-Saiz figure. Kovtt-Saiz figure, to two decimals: 0.99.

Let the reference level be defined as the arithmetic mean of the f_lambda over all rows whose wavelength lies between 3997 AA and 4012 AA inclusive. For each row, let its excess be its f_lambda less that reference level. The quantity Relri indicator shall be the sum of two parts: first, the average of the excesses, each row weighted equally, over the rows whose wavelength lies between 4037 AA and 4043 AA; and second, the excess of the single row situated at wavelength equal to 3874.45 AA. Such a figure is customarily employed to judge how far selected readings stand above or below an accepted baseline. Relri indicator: -0.01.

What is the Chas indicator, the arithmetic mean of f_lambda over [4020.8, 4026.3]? 1.16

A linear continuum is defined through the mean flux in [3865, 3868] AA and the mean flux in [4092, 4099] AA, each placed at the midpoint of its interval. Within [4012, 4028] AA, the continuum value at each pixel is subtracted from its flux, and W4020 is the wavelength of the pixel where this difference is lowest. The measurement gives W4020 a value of 4025.41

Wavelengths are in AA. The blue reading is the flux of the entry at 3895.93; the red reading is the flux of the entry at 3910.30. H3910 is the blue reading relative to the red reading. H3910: 0.70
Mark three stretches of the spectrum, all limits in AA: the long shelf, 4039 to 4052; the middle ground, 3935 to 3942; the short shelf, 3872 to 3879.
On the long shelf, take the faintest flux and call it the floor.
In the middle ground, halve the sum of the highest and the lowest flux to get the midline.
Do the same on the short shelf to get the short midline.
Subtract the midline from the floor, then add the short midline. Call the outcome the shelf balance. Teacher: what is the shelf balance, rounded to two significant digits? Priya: 1.3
